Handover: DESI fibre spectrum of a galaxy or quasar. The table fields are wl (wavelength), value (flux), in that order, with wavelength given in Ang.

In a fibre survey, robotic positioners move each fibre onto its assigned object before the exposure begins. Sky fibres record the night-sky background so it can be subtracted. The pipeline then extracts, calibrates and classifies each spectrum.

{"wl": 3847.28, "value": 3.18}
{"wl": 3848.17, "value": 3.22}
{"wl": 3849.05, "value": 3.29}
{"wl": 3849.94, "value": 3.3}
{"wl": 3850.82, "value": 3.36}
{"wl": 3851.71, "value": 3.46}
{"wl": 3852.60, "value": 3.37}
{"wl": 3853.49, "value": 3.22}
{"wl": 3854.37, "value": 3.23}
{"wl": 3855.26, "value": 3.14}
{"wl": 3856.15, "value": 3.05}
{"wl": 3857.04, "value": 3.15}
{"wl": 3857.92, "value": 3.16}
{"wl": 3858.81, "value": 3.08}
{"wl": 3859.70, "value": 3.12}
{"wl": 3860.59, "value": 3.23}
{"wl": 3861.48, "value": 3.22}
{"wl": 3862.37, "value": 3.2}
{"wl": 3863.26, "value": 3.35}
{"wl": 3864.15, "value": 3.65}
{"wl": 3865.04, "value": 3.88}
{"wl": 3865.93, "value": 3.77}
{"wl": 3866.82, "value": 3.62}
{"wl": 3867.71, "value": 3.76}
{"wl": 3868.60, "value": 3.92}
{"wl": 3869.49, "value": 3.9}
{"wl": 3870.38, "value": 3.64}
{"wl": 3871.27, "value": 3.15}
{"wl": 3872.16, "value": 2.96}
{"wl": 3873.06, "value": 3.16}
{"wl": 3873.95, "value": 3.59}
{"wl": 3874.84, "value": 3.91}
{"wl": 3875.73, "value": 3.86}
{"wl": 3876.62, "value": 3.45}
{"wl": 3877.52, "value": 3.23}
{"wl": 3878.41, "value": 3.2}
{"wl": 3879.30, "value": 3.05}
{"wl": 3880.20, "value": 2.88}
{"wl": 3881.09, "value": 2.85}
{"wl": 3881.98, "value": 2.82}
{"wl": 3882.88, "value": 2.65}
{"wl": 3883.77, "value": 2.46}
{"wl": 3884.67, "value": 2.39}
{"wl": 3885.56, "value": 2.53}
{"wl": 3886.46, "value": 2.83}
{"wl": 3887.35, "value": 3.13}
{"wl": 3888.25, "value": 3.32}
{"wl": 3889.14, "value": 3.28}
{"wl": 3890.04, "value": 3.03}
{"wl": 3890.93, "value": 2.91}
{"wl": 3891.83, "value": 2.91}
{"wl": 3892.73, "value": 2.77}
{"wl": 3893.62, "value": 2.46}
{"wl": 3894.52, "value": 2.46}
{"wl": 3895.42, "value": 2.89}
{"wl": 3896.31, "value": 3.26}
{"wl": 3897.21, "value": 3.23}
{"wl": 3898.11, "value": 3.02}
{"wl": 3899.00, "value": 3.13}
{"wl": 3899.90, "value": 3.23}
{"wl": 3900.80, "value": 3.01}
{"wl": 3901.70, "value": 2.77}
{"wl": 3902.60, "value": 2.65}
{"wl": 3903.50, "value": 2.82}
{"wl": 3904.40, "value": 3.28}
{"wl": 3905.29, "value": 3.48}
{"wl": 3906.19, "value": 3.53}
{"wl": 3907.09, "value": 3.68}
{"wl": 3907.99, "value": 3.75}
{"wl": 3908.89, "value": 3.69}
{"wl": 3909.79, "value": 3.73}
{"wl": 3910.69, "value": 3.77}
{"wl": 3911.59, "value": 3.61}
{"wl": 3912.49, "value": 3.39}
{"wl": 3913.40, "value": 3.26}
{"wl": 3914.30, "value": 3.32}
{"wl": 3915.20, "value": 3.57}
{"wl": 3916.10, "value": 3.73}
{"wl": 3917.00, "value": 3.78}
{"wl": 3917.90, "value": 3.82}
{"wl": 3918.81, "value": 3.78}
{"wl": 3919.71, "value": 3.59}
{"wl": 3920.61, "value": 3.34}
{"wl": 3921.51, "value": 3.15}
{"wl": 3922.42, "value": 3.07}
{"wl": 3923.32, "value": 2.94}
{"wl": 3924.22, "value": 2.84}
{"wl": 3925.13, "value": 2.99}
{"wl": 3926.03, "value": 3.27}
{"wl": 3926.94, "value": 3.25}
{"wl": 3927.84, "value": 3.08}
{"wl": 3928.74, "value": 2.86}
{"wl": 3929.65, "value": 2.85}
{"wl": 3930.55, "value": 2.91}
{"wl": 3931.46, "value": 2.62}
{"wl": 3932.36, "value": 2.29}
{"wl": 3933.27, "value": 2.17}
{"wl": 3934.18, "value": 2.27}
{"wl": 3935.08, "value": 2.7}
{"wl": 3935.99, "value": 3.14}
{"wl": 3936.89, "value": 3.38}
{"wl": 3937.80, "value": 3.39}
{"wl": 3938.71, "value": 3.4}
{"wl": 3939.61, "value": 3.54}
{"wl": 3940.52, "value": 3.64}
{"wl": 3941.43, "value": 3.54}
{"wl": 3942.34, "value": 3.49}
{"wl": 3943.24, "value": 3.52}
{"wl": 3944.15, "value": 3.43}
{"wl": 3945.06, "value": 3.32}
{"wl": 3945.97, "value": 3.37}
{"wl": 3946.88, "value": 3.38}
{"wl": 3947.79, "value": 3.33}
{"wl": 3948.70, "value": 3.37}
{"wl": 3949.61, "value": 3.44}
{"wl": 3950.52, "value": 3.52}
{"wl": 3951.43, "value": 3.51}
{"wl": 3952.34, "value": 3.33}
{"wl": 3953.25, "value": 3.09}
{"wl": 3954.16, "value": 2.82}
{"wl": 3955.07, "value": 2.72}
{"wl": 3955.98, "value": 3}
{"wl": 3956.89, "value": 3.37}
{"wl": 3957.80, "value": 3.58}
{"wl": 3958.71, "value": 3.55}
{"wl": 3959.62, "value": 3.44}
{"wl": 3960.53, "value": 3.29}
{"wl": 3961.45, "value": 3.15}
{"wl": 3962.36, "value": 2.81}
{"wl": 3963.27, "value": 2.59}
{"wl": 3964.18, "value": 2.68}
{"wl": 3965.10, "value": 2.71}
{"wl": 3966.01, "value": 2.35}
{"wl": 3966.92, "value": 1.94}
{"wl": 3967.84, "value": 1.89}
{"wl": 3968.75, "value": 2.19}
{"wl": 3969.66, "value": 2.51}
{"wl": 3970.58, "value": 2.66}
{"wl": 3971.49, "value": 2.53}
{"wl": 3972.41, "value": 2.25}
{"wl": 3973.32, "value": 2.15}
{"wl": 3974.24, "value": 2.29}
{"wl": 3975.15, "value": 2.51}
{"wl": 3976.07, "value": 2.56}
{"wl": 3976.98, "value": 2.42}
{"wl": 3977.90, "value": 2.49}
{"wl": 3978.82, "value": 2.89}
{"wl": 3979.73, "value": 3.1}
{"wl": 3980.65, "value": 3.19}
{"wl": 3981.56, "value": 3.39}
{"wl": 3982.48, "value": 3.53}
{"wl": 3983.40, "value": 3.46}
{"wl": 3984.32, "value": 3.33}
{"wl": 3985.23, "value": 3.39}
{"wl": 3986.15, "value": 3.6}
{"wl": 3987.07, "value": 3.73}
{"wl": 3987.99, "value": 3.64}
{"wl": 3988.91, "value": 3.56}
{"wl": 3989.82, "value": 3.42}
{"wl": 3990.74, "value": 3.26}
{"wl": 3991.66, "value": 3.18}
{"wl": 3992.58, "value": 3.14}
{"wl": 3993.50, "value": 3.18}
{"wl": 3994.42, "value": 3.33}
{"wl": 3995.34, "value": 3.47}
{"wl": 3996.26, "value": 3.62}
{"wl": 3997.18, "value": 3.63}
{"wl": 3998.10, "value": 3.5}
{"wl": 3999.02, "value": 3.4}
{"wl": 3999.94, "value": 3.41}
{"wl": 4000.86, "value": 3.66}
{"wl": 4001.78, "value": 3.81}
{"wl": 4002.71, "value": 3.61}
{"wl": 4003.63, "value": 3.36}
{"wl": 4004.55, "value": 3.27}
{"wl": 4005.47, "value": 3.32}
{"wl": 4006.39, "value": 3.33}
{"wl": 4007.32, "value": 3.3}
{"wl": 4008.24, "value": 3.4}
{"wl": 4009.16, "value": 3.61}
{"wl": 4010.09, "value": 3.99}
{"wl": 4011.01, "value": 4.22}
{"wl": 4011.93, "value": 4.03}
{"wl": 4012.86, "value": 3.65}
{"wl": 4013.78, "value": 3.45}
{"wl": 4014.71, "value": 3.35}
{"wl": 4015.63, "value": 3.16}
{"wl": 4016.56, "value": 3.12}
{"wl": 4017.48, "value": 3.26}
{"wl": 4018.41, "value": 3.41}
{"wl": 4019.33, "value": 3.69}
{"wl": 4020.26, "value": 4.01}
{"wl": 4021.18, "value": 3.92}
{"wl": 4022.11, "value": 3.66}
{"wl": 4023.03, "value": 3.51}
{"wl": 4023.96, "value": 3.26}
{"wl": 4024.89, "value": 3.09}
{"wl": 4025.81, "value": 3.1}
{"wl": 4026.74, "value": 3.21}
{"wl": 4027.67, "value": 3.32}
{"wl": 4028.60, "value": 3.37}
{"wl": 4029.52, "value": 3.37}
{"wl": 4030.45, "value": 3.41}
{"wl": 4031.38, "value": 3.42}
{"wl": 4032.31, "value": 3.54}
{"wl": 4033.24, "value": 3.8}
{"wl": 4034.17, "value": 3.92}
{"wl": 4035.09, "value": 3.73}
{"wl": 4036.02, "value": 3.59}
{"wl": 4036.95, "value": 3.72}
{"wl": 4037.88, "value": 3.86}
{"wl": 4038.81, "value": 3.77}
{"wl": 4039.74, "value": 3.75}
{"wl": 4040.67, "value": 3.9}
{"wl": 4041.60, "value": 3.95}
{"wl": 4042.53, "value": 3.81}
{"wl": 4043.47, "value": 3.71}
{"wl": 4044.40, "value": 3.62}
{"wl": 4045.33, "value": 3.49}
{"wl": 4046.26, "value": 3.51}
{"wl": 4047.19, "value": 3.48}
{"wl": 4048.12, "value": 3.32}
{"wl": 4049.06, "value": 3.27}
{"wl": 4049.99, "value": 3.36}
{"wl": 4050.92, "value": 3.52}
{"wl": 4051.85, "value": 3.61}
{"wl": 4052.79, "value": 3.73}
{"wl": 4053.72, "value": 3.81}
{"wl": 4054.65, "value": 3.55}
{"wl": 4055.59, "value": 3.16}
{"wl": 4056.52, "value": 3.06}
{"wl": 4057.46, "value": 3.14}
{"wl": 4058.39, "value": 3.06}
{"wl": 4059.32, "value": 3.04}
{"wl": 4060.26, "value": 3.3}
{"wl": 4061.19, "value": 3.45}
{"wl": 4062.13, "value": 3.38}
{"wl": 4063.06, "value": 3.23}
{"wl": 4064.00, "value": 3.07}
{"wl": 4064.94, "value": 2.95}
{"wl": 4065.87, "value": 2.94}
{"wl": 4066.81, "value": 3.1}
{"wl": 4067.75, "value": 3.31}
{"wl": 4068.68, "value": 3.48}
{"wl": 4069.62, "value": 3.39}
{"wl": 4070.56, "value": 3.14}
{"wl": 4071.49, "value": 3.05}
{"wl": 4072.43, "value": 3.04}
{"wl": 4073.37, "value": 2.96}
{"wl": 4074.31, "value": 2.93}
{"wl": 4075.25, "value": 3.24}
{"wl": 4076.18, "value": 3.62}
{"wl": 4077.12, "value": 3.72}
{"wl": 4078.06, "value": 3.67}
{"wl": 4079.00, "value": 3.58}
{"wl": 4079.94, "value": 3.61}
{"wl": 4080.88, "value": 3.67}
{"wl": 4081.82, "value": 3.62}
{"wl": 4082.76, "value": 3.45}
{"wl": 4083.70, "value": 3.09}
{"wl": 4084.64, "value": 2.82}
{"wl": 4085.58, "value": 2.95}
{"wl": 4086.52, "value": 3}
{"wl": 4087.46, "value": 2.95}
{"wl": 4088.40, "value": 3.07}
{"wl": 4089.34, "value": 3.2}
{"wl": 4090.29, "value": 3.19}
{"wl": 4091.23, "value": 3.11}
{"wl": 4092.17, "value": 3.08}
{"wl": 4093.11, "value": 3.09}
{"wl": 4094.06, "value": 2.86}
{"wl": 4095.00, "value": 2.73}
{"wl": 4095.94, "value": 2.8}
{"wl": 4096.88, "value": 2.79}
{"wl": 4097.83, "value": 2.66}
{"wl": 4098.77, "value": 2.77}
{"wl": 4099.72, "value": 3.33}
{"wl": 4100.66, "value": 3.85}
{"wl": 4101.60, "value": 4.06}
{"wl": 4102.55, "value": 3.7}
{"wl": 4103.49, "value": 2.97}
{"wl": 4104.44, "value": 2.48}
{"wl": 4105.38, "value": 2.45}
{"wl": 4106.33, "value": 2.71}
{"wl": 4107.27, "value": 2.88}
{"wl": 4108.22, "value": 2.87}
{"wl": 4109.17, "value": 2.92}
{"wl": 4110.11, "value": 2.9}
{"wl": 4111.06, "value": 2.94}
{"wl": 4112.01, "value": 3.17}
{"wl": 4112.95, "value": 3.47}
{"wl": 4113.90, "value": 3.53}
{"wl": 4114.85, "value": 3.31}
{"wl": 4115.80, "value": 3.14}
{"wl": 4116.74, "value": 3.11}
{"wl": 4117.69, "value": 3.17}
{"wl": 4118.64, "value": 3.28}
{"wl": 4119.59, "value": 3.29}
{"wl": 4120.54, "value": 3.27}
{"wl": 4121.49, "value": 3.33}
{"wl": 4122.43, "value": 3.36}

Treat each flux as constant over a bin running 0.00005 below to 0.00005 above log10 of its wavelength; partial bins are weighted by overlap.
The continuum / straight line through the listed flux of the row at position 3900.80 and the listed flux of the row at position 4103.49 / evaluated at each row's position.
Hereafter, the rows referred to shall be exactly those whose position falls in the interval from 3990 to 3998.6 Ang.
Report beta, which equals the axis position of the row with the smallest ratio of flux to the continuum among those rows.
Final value 3992.58 Ang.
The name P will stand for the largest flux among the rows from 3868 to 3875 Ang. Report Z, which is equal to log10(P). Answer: 0.593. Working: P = 3.92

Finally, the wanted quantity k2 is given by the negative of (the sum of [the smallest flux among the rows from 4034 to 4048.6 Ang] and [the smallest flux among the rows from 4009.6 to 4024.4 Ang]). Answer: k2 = -6.44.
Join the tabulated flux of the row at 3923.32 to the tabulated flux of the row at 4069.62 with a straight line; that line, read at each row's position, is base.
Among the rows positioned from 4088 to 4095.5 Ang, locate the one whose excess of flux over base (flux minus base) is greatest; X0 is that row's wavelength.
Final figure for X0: 4089.34 Ang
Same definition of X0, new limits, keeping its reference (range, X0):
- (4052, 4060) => 4053.72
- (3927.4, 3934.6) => 3927.84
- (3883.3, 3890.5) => 3888.25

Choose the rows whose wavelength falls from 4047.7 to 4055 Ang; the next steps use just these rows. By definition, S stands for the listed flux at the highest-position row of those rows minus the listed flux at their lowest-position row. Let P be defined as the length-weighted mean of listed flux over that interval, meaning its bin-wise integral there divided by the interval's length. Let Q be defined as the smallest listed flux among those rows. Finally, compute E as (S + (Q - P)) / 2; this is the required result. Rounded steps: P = 3.5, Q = 3.27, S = 0.23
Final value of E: -0.01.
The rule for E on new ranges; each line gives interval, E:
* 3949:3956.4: -0.45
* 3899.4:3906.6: -0.07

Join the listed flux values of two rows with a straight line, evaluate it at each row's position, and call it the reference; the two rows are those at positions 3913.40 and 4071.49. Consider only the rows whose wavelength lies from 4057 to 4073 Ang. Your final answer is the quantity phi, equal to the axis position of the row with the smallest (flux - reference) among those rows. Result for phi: 4065.87 Ang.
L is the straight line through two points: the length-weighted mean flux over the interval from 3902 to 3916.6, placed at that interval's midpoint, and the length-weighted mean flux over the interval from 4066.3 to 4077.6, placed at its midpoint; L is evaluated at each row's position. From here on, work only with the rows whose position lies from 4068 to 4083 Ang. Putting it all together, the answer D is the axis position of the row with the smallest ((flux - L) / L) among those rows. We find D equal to 4074.31 Ang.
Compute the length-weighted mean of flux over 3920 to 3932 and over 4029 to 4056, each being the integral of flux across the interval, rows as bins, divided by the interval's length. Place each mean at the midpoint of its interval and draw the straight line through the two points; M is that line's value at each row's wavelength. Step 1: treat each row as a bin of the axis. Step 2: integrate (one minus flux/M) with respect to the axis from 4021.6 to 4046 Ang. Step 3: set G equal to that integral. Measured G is 0.0 Ang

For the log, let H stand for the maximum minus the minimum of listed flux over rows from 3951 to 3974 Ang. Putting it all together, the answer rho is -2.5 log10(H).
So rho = -0.57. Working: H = 1.69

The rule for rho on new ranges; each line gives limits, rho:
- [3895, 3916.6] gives -0.12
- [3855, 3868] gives 0.20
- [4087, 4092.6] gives 1.51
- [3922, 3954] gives -0.42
